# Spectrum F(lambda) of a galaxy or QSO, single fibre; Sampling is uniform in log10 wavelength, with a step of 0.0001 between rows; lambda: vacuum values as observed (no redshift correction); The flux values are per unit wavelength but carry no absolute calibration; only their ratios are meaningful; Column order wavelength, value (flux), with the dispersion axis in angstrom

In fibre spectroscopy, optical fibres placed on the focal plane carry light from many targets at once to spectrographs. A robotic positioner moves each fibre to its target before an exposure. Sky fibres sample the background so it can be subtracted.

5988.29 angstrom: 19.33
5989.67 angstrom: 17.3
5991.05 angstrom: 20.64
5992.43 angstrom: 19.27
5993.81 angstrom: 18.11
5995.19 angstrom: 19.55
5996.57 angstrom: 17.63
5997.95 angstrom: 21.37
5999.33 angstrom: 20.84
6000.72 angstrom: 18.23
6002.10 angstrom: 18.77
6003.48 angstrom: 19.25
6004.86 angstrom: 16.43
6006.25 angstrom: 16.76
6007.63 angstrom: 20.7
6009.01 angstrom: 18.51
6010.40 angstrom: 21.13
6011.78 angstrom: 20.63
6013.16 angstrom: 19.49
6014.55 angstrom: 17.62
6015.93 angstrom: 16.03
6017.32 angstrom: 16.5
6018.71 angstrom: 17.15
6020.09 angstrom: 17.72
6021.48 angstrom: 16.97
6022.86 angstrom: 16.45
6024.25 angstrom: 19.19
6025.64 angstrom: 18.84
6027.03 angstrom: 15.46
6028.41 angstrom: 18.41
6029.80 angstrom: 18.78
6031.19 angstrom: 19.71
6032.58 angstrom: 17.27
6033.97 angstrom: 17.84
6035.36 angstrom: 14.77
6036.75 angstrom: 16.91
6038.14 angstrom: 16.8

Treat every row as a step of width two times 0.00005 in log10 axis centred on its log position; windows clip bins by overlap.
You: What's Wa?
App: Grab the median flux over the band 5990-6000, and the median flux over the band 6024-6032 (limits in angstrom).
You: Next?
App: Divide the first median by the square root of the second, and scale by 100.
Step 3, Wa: 451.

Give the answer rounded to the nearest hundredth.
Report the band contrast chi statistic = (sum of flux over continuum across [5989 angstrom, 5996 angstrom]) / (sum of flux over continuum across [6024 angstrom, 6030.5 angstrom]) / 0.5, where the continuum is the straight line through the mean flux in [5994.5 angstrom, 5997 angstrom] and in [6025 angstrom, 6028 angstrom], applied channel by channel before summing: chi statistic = 1.91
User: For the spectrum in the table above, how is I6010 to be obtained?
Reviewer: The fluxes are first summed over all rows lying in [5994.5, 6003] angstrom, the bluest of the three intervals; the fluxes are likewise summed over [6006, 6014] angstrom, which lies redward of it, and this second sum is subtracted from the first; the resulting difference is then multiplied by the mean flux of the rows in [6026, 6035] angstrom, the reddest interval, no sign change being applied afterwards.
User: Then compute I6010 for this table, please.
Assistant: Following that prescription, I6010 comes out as -15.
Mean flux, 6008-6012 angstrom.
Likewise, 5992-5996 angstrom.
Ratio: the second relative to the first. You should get 0.94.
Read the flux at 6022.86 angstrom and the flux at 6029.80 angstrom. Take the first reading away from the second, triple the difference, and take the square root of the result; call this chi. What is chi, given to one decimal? 2.6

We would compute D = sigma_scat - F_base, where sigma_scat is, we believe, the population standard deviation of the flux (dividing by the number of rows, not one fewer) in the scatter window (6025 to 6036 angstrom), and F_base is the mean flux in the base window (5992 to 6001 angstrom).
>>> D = -17.7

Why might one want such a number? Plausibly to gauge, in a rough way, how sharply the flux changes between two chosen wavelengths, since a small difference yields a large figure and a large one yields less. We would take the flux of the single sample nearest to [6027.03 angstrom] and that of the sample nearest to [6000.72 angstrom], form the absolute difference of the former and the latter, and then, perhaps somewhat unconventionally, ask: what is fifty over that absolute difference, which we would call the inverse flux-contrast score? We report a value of 18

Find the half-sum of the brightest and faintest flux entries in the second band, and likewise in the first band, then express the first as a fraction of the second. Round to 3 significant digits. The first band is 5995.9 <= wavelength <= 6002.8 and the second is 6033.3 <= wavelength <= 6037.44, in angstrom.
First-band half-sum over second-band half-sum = 1.20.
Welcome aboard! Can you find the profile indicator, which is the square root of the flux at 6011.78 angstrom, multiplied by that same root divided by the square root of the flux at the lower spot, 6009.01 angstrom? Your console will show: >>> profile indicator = 4.8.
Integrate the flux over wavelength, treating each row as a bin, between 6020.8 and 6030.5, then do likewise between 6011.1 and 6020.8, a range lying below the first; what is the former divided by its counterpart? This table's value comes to 0.99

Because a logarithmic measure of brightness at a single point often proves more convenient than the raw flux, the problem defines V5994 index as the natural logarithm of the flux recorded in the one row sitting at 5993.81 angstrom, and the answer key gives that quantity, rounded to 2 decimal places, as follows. 2.90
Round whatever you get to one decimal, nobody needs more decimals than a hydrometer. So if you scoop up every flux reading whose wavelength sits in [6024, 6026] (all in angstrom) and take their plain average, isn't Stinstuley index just 19.0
